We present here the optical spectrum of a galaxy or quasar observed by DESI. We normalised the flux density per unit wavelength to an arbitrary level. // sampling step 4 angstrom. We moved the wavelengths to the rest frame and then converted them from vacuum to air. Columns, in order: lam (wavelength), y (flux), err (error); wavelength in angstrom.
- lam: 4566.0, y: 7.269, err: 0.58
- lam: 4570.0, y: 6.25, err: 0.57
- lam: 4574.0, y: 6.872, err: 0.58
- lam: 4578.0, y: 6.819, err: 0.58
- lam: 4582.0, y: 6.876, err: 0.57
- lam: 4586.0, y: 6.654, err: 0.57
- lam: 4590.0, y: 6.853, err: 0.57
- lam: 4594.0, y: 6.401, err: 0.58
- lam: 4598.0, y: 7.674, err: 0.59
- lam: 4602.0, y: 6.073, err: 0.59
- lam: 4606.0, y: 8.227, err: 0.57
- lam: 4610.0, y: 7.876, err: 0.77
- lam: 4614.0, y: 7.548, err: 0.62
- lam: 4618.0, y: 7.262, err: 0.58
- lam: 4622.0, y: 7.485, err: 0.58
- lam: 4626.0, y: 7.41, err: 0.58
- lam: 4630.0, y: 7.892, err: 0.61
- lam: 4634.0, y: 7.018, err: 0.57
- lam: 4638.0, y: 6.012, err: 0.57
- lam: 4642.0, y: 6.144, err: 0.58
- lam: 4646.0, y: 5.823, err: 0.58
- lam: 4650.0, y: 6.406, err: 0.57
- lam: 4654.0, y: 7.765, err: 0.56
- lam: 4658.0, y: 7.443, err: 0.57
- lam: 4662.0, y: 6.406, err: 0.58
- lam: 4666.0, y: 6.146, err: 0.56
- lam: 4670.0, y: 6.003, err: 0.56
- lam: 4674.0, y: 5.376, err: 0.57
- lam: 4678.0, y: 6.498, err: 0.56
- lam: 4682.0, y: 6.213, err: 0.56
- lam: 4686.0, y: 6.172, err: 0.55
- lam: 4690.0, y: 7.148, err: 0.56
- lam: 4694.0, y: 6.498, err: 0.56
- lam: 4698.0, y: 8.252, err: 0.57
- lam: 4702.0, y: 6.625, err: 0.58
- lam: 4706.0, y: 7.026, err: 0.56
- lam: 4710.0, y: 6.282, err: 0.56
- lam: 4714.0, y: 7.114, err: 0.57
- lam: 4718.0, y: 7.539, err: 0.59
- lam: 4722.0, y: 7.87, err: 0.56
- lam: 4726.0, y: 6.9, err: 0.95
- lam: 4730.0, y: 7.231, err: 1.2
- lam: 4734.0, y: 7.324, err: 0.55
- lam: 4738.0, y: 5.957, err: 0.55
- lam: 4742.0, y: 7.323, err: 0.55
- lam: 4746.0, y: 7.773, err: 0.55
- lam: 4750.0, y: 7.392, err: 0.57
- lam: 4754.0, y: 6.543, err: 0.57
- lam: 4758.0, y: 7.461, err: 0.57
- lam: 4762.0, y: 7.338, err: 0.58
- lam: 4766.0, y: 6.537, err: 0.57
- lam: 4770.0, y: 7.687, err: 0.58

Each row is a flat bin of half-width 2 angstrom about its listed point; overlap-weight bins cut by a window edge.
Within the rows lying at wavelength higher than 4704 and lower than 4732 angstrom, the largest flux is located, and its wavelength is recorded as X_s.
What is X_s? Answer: 4722.0 angstrom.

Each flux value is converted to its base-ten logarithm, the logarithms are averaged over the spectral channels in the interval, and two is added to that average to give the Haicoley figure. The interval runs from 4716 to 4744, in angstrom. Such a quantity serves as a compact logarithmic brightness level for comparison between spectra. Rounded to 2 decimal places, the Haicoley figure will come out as 2.85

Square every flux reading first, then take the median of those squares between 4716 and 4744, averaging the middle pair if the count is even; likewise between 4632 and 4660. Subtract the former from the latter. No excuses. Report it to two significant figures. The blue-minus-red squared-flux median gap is -13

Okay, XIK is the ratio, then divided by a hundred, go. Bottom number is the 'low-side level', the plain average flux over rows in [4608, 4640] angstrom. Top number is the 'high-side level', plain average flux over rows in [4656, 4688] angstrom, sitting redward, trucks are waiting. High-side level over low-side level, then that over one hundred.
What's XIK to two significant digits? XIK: 0.0086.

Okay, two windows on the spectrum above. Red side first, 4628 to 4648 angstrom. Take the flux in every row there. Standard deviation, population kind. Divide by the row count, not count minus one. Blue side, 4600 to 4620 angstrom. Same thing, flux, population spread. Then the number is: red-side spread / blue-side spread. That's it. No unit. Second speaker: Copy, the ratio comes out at 1.1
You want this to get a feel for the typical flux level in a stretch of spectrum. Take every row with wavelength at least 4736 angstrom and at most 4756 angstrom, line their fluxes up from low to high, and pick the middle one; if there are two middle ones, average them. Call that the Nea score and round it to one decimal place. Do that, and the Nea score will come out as 7.3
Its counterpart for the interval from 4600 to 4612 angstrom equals 7.9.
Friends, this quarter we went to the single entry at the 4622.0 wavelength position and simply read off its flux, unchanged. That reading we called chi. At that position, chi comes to 7.485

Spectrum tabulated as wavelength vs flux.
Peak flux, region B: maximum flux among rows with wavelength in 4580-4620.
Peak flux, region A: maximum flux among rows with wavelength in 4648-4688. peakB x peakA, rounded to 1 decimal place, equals 63.9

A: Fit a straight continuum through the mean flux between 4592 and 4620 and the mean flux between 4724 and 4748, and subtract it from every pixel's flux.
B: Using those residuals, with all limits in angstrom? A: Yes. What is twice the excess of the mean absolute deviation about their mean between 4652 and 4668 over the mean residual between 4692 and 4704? 1.4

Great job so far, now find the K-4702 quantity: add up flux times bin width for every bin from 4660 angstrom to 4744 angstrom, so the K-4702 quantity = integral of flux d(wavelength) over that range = 568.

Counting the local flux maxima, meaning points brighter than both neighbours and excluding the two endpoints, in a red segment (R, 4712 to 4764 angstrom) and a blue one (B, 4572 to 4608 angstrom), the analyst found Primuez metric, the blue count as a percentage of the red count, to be 75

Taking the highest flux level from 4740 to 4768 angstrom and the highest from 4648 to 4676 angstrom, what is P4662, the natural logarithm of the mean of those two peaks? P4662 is 2.05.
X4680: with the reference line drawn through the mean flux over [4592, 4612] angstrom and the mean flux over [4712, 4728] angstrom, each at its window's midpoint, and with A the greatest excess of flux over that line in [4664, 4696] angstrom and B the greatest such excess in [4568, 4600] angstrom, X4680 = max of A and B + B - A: 1.04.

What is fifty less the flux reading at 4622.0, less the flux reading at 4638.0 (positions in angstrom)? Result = 36.5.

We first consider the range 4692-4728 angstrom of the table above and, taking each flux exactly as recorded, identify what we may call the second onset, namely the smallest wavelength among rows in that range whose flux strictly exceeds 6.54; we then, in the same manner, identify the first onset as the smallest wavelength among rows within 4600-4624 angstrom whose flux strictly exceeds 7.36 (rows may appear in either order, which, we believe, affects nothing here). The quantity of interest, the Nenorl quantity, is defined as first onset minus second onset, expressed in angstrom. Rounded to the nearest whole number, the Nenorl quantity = -92 angstrom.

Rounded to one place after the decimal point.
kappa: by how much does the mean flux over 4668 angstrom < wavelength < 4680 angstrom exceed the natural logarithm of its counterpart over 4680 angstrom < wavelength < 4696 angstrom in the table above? 4.1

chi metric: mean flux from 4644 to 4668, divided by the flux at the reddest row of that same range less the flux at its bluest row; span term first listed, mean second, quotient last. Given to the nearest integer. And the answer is 21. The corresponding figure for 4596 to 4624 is -39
